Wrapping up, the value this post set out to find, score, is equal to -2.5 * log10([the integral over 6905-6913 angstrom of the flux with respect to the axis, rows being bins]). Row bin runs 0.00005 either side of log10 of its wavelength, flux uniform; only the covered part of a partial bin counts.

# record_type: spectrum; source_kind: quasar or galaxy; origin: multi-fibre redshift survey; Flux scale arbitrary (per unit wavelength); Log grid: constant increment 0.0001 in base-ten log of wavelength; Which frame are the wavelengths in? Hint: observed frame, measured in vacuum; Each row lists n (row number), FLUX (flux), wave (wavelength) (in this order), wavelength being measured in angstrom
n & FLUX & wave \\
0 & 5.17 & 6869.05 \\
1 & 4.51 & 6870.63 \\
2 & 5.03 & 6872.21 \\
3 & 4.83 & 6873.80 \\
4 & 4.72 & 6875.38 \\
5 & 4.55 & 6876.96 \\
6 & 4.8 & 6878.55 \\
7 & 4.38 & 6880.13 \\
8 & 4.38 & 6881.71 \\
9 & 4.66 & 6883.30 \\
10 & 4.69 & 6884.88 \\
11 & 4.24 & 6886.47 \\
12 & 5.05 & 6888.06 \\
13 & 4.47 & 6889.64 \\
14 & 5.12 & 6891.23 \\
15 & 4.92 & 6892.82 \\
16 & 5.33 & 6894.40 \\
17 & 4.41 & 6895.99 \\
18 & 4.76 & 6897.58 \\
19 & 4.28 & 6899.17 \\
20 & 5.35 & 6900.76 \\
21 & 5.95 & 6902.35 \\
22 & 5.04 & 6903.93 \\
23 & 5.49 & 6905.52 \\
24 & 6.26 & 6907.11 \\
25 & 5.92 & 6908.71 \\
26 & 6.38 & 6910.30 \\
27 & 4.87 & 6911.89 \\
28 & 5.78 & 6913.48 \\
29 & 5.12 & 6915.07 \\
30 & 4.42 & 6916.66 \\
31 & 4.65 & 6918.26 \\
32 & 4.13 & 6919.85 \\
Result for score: -4.16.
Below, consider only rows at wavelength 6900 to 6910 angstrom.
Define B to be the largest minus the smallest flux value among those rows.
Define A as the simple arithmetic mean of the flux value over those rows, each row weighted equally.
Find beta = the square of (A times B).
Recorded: 48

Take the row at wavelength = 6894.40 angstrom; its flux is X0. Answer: 5.33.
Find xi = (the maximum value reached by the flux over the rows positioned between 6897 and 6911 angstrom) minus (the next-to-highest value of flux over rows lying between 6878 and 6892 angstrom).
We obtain 1.3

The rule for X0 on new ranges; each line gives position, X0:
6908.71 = 5.92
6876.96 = 4.55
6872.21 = 5.03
